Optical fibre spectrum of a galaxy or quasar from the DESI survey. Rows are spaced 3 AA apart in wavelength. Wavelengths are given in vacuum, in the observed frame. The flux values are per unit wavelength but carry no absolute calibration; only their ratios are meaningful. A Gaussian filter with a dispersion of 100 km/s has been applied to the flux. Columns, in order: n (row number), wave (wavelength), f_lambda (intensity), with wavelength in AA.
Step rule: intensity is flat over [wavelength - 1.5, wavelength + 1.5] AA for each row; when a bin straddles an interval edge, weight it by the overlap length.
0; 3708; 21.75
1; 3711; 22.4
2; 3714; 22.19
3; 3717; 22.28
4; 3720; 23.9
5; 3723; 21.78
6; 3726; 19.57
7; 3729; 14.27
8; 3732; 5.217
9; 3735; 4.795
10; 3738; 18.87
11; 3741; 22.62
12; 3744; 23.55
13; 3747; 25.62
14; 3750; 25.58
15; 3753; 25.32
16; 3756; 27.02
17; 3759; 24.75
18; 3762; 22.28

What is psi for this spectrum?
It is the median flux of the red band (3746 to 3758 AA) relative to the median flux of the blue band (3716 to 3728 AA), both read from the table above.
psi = 1.2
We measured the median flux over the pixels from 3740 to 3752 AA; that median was 24.6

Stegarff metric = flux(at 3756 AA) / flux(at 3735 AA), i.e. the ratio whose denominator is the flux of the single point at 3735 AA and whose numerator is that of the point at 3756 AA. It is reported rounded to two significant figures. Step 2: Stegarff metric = 5.6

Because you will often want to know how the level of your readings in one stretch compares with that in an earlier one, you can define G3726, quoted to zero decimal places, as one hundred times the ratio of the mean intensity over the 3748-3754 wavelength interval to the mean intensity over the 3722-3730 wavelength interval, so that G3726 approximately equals 137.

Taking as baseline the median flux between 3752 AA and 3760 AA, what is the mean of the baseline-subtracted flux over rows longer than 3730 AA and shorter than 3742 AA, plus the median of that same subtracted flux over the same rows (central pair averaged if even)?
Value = -26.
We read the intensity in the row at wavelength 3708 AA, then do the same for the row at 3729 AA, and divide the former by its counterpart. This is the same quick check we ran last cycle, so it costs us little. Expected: 1.52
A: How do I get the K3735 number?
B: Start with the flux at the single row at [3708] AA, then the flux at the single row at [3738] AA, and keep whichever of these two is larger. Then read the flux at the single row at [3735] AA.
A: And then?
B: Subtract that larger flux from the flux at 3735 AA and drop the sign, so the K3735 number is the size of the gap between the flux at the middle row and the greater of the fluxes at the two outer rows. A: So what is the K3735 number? 17.0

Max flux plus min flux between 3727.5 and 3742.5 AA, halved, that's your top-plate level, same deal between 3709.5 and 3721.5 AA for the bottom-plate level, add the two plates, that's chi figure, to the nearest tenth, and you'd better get 36.8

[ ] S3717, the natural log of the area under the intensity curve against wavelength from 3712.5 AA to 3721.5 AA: 5.32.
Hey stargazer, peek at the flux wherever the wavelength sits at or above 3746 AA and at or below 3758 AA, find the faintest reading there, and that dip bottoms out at 25.32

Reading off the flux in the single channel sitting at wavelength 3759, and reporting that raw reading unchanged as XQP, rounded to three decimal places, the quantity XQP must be 24.750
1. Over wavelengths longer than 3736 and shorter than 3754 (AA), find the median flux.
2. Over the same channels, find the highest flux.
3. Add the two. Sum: 50.1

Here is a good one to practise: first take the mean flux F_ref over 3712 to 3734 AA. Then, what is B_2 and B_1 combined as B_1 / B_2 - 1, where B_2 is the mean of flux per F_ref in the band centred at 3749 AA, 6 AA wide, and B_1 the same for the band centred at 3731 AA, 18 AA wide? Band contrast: -0.45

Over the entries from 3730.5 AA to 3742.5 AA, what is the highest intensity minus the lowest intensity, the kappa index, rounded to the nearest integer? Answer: 18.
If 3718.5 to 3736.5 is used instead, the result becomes 19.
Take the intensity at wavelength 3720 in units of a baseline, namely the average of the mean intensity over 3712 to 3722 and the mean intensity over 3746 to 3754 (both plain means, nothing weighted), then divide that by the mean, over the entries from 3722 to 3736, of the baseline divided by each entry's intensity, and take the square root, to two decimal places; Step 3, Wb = 0.60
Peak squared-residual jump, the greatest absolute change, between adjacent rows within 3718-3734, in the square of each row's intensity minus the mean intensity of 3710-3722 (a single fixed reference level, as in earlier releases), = 234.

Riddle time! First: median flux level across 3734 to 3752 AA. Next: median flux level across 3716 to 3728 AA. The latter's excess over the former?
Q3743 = -1.1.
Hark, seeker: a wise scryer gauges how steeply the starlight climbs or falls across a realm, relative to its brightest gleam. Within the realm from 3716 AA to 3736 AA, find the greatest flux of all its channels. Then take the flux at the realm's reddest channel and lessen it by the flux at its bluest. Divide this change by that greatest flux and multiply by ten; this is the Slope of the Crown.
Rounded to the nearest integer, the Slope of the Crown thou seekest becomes -7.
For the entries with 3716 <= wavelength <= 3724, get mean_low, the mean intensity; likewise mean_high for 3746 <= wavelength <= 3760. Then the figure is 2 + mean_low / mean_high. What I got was 2.9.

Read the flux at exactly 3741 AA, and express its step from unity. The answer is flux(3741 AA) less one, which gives 22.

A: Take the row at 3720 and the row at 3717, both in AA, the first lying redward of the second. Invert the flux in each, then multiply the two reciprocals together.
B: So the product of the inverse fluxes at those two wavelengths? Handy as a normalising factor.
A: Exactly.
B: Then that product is 0.0019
